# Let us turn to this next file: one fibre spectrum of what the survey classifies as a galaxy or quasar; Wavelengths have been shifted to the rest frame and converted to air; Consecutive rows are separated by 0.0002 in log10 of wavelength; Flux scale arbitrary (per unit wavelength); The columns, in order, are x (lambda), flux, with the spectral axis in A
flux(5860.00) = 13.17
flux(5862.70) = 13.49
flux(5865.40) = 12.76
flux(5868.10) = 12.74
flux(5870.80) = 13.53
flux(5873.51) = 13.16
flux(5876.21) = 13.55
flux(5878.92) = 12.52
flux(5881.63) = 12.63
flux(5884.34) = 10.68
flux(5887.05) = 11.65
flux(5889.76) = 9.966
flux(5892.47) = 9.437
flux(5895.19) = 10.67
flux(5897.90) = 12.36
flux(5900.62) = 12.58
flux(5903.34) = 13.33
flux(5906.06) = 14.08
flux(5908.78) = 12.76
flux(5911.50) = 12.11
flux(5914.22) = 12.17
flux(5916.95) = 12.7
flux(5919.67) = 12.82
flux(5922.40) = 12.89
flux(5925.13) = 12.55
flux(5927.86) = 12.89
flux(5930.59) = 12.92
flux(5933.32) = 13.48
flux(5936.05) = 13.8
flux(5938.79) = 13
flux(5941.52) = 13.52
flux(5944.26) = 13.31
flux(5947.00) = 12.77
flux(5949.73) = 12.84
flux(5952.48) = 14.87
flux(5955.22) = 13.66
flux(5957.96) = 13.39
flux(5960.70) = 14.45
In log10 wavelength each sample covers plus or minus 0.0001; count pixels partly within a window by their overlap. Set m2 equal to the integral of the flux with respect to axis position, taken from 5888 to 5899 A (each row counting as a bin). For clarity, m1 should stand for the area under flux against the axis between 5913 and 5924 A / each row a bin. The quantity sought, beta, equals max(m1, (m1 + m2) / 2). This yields 139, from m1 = 139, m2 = 117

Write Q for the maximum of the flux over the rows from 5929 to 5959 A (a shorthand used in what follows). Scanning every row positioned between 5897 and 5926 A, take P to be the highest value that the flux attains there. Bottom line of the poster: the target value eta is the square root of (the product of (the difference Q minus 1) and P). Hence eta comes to 14.0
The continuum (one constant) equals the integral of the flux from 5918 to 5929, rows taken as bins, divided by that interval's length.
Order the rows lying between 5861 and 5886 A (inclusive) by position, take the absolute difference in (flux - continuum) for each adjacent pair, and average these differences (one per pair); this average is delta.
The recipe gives 0.7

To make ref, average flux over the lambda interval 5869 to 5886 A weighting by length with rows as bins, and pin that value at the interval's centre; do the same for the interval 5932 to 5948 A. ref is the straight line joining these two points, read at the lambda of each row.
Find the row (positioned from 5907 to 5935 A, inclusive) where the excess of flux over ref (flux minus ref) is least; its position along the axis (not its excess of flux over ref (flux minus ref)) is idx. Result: 5911.50 A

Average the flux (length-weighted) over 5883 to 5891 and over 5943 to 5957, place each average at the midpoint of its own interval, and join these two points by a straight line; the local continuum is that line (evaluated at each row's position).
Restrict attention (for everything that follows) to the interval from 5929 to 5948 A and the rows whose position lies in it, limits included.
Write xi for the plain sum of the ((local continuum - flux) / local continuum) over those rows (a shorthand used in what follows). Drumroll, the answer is -0.14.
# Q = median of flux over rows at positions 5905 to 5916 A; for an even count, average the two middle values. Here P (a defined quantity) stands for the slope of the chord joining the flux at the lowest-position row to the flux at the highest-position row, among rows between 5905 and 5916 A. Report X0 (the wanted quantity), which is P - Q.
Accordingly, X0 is -12.7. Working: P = -0.234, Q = 12.5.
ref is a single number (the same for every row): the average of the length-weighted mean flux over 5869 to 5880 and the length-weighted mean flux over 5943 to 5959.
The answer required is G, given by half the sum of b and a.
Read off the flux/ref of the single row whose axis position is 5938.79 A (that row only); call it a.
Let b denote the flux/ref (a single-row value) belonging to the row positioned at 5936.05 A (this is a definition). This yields 1.01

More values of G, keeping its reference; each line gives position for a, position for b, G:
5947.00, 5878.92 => 0.95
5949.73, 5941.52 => 0.99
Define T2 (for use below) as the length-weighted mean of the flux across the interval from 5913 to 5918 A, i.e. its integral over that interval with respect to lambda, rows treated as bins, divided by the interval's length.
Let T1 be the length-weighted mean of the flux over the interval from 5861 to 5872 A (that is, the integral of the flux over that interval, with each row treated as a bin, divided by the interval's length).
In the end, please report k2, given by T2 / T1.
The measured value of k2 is 0.95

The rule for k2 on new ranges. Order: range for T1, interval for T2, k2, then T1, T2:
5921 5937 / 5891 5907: 0.92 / 13.1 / 12.0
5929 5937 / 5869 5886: 0.95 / 13.4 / 12.7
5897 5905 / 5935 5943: 1.05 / 12.8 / 13.4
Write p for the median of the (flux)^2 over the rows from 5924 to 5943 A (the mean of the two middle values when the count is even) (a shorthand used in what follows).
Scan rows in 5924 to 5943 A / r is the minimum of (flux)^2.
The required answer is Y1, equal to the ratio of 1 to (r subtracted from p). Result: 0.087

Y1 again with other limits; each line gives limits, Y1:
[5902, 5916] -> 0.062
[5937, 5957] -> 0.071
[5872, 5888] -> 0.023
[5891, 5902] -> 0.023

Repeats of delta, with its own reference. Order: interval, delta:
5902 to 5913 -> 0.9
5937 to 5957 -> 0.8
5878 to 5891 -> 1.2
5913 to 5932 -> 0.2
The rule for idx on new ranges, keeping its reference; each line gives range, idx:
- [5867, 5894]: 5892.47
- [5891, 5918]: 5892.47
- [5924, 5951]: 5947.00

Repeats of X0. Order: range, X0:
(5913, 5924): -12.7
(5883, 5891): -10.8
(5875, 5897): -11.3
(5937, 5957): -13.3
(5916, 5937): -12.8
